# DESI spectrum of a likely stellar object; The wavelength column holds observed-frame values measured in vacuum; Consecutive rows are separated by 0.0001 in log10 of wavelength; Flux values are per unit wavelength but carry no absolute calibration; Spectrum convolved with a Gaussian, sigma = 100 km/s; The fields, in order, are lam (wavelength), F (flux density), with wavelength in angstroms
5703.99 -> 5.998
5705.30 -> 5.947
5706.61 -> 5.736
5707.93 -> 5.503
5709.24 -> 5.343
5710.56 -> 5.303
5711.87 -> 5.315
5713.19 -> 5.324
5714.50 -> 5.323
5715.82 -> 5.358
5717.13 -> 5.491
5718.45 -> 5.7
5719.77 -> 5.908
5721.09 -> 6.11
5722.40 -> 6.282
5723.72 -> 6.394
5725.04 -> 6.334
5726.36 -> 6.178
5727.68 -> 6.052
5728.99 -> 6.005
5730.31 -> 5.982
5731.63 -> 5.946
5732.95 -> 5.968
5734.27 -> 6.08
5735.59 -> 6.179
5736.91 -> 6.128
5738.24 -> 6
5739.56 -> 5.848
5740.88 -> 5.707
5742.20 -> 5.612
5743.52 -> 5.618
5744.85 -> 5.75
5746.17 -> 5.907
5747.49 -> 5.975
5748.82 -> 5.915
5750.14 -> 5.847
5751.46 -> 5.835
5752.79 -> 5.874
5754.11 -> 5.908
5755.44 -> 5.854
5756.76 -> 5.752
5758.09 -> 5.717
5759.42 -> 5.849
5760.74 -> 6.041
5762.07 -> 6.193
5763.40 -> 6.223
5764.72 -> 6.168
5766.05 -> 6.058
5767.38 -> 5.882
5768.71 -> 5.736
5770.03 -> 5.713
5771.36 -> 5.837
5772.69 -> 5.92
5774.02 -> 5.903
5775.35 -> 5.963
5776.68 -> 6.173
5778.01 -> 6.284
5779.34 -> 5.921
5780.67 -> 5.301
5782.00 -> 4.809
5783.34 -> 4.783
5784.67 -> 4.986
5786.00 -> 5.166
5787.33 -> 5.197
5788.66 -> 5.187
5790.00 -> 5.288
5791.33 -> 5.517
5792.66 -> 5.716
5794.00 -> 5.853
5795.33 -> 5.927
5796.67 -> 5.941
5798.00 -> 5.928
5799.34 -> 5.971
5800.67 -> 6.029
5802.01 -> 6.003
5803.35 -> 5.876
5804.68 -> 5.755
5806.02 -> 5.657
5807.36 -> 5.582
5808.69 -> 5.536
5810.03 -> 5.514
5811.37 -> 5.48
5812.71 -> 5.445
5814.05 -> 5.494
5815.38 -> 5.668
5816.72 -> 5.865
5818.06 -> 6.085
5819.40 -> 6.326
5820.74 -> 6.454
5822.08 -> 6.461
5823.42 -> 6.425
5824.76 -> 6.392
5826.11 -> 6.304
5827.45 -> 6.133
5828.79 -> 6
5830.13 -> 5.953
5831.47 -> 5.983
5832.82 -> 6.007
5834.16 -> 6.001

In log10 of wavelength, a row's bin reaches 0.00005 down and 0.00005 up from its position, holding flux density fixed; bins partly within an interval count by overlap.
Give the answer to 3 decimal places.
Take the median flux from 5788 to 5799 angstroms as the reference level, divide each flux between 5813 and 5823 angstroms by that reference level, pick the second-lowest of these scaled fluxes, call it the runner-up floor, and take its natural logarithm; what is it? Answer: -0.020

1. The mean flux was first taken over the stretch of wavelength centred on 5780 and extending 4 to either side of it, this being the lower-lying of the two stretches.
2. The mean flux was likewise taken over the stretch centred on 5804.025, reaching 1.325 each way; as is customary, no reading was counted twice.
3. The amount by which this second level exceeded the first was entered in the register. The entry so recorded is 0.3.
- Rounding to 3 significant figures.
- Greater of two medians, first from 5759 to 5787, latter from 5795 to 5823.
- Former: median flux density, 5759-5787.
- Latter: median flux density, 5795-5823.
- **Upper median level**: 5.90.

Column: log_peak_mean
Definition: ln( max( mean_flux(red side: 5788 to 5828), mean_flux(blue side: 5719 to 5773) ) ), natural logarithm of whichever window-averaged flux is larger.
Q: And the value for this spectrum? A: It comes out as 1.785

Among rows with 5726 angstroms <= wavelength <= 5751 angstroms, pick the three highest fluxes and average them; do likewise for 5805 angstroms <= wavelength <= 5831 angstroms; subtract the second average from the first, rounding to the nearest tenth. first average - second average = -0.3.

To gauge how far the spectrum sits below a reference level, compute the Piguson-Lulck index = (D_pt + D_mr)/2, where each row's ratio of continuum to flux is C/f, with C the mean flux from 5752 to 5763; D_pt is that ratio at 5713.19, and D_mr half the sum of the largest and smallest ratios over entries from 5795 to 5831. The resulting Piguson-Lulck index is 1.05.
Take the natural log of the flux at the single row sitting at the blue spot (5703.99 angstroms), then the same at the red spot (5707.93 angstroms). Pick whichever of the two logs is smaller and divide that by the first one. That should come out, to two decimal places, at 0.95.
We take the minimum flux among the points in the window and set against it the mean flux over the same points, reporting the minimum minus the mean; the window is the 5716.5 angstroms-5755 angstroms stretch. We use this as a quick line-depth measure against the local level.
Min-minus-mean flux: -0.46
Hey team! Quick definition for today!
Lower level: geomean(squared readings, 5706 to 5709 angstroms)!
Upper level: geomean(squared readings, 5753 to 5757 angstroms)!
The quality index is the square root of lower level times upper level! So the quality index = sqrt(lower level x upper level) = 32.8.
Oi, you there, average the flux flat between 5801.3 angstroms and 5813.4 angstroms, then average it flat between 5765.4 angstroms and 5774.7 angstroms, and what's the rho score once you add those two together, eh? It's 11.5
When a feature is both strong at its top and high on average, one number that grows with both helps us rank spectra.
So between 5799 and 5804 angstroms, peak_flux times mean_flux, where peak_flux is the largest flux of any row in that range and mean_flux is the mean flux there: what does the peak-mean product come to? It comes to 36.0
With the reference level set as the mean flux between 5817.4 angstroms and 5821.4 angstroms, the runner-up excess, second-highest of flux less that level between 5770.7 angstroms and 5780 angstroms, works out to -0.1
